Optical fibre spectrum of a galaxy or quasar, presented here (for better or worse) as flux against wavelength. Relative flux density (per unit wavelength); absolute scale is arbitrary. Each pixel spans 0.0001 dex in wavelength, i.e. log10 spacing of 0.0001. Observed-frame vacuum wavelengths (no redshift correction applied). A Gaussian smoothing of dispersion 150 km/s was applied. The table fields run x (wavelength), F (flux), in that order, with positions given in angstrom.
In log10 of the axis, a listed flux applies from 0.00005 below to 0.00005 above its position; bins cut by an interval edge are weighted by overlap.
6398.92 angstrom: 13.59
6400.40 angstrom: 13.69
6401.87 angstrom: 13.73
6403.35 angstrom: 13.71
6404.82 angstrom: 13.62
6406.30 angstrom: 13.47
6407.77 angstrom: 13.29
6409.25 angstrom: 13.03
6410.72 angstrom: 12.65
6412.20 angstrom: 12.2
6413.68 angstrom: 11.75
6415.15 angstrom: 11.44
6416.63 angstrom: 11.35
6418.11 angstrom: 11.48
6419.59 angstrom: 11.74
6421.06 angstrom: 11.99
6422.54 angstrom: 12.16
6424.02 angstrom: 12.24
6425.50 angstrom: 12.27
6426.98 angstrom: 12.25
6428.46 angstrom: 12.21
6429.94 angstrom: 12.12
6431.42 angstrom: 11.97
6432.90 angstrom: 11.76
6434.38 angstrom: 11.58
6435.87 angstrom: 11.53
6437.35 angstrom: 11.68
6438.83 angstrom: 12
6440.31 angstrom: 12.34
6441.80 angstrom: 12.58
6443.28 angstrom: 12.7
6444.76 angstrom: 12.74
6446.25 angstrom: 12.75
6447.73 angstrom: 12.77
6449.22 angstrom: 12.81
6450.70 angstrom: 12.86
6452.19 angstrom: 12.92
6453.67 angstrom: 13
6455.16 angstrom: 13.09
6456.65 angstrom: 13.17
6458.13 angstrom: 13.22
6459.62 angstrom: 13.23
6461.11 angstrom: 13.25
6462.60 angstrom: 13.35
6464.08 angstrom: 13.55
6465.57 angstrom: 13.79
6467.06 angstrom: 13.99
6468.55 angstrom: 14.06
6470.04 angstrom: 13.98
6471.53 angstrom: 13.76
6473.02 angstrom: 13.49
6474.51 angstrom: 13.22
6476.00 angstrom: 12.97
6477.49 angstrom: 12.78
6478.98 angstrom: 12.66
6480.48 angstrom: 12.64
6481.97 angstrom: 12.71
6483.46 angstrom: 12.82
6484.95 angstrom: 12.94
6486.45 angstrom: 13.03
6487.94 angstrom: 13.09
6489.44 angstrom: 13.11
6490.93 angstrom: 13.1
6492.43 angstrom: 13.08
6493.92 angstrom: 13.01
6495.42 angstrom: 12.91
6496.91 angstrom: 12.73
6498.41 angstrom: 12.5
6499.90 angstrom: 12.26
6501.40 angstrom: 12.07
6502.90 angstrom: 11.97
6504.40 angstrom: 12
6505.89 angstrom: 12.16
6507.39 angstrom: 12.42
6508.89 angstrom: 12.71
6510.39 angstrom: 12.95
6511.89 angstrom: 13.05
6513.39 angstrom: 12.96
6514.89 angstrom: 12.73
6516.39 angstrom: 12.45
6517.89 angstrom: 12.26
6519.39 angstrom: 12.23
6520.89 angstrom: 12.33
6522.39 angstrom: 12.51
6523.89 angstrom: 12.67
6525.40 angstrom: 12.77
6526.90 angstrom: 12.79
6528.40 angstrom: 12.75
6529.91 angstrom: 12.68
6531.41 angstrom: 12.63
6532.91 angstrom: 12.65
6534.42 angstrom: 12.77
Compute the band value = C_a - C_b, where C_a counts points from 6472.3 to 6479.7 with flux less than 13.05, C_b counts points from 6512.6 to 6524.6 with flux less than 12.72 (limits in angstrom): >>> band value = -3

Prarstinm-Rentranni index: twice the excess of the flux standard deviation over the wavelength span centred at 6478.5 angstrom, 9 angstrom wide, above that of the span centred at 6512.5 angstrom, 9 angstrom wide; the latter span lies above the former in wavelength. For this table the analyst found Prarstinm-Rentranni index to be 0.01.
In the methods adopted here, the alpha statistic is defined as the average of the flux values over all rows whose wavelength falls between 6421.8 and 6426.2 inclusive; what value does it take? 12.2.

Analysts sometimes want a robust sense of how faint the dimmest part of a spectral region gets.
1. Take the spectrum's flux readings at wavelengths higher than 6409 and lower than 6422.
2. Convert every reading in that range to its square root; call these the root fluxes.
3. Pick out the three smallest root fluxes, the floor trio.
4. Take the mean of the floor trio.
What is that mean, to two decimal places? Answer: 3.38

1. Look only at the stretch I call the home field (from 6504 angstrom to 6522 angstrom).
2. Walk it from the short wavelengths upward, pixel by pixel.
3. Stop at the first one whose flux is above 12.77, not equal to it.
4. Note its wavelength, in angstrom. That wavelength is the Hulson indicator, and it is 6510.39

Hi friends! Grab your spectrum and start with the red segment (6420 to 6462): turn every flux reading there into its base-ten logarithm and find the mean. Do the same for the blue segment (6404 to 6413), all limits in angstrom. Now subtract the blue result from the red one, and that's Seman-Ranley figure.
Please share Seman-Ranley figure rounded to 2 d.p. -0.02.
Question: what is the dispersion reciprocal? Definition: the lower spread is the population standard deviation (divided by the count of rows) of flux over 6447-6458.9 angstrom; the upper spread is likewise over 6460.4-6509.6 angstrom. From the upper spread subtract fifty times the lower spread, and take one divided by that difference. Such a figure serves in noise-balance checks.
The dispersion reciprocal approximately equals -0.14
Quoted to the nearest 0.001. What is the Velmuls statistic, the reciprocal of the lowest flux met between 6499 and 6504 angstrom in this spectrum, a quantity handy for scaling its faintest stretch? 0.084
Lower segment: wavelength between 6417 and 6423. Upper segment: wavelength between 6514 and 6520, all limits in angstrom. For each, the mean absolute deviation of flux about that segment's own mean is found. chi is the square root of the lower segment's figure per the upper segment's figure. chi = 1.2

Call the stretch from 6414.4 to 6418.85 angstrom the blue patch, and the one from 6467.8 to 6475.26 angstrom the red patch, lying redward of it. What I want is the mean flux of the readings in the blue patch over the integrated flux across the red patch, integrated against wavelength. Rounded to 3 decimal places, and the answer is 0.112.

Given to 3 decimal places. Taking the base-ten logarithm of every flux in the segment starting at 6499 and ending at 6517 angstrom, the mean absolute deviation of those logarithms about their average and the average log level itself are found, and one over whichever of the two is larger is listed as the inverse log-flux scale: 0.912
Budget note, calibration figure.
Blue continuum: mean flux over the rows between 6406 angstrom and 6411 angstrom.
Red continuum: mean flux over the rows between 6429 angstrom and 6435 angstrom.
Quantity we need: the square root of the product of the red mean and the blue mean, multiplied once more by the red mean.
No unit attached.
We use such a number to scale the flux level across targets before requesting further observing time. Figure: 148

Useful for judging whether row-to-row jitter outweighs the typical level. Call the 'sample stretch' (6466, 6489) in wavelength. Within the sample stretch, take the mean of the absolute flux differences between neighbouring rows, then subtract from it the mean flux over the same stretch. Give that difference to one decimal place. -13.1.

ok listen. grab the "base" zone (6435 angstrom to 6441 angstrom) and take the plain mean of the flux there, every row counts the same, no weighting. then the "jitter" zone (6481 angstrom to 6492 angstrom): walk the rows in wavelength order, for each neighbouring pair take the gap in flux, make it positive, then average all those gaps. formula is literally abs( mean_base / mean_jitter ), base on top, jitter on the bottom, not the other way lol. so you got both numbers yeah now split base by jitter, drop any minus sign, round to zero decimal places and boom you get 174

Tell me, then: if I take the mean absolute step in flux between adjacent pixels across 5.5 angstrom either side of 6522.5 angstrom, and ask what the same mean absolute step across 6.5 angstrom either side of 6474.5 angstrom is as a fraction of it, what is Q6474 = 1.8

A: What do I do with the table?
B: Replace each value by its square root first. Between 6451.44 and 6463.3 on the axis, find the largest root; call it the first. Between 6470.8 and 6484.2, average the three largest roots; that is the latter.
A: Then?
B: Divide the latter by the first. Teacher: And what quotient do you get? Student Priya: 1.01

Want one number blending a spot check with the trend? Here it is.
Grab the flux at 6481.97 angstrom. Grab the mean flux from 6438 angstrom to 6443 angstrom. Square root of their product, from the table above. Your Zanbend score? 12.5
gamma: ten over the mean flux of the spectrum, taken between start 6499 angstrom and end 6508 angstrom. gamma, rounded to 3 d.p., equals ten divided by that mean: 0.823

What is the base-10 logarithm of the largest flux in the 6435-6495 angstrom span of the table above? 1.15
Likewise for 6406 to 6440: 1.13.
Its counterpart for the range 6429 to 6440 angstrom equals 1.08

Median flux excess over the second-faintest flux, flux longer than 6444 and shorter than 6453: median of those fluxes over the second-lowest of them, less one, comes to 0.003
